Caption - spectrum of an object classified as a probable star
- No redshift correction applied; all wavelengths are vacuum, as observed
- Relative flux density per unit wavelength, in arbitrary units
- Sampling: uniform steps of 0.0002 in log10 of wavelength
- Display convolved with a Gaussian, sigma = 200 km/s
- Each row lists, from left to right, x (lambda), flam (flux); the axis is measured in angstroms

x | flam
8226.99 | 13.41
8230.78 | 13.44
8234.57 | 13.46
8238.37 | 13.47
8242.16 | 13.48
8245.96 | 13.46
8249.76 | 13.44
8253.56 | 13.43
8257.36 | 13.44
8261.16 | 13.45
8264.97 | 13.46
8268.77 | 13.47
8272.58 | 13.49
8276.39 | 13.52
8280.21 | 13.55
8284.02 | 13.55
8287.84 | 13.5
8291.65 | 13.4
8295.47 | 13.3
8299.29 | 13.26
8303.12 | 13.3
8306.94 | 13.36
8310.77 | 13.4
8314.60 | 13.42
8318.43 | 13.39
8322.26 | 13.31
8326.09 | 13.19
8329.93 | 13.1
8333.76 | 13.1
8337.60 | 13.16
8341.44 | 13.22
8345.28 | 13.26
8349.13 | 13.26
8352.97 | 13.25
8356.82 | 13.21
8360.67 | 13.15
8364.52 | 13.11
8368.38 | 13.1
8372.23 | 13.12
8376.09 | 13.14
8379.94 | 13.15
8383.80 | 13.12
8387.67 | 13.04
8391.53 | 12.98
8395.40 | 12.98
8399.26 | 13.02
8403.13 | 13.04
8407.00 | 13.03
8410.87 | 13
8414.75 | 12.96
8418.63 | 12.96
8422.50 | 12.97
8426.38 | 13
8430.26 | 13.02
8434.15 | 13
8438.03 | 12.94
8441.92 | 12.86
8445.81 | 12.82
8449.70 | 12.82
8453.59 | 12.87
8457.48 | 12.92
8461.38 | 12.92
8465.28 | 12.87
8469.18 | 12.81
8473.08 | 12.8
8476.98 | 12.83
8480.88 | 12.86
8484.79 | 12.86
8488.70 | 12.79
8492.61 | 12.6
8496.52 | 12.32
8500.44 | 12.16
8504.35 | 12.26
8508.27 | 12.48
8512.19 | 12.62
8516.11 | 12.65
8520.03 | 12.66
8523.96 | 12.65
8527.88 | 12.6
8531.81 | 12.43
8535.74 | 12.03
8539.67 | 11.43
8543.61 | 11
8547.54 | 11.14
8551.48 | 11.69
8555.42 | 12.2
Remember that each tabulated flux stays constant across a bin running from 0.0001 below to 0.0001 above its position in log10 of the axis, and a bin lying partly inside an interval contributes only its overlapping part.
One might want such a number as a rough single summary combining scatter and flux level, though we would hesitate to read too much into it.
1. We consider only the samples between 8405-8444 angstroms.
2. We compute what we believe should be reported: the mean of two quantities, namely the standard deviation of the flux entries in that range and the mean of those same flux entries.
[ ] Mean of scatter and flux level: 6.51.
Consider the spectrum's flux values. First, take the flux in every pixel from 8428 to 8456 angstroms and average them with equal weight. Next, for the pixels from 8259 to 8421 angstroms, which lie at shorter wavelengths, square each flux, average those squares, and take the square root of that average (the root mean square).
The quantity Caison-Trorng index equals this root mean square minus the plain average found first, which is 0.3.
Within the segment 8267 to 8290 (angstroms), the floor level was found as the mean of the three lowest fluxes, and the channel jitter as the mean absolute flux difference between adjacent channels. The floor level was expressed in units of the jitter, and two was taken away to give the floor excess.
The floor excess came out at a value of 517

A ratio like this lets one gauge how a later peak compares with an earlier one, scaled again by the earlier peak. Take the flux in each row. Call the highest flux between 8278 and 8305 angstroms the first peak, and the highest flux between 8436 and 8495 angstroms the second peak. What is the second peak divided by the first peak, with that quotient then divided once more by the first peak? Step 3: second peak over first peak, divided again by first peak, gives 0.0705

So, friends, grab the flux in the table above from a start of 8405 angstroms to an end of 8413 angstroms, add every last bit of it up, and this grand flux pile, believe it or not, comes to 26.0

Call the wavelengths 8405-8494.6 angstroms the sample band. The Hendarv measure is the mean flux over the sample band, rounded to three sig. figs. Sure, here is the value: 12.9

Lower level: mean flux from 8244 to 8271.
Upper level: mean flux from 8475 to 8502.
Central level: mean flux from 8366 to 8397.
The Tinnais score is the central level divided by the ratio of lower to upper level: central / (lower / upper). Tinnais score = 12.3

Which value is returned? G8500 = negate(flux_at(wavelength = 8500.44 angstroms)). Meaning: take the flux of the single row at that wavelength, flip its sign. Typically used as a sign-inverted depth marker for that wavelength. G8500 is -12.2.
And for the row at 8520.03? -12.7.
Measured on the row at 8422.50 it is -13.0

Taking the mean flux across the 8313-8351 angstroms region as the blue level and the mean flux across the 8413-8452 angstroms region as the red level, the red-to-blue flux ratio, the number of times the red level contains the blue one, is 0.977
